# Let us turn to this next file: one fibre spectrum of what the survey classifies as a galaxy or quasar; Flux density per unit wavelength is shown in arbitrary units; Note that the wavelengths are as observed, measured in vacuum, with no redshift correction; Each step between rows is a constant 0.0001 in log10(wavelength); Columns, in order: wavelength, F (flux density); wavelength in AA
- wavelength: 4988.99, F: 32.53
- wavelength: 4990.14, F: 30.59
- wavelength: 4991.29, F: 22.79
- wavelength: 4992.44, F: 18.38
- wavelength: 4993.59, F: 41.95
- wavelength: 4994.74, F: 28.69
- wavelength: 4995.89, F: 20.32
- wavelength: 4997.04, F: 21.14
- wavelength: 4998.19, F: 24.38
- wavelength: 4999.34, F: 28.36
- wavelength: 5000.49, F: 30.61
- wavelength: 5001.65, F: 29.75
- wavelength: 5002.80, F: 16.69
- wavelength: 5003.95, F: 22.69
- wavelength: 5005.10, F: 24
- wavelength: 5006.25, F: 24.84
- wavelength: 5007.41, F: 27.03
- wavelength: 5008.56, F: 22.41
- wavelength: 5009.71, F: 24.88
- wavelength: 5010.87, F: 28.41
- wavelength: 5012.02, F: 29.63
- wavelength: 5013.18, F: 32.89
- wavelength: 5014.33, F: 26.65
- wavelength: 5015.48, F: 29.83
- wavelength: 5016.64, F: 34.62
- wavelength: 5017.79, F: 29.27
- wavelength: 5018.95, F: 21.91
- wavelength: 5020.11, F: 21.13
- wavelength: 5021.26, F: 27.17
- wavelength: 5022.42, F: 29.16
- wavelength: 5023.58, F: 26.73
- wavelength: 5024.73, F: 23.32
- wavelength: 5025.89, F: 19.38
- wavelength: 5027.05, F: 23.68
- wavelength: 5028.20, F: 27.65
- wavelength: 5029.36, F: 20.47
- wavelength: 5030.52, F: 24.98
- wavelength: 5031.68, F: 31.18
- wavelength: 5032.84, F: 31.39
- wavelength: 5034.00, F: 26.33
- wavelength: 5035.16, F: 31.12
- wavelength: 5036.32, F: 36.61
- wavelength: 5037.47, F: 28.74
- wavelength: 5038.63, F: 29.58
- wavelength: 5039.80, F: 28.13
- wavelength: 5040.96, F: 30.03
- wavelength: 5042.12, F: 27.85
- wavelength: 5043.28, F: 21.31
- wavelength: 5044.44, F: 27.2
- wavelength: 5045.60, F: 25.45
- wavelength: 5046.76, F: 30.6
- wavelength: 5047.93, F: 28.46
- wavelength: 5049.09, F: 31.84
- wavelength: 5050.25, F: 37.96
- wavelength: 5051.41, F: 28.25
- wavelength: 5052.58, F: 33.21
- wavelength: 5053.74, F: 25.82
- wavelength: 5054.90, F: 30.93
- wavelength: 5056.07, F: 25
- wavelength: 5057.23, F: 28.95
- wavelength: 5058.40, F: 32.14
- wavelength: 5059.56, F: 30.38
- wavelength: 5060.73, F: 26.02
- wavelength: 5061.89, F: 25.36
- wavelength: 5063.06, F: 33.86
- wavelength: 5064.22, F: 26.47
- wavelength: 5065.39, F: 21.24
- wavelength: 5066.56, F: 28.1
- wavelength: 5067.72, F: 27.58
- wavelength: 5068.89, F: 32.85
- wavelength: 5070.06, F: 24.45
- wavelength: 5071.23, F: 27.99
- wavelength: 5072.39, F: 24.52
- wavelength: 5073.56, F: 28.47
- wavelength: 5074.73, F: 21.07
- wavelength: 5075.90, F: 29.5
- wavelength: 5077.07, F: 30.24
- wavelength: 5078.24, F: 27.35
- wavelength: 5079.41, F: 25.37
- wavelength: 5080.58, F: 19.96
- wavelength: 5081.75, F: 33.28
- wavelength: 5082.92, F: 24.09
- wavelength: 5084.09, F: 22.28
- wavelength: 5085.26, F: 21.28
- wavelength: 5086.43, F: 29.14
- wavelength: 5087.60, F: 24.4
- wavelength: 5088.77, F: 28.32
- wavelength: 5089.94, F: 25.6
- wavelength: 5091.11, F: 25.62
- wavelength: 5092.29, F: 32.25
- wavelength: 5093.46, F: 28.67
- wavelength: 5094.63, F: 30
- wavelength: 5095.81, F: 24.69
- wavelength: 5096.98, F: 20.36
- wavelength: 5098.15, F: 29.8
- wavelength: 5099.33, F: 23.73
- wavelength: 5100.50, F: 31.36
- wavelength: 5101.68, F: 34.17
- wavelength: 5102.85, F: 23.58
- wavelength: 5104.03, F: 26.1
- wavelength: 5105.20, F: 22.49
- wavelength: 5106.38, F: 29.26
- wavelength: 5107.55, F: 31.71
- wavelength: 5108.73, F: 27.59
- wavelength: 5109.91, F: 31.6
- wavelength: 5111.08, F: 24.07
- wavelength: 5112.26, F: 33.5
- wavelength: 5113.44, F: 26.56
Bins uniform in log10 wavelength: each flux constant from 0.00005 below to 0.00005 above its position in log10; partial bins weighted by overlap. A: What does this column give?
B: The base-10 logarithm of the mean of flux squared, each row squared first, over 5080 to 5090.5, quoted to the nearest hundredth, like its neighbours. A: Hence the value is 2.82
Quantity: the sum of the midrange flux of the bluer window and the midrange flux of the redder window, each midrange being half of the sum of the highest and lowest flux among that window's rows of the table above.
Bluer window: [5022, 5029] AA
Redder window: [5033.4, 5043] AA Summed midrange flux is 56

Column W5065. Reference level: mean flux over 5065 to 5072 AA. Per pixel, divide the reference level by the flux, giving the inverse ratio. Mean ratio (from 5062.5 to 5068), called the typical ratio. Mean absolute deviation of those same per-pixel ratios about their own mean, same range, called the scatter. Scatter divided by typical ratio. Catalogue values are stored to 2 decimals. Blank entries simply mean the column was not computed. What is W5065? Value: 0.11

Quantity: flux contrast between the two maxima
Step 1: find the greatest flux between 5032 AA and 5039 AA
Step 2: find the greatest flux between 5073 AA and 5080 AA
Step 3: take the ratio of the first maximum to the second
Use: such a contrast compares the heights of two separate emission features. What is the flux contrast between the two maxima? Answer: 1.21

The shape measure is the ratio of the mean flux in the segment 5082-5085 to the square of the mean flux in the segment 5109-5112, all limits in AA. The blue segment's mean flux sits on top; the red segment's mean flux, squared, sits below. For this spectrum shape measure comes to 0.030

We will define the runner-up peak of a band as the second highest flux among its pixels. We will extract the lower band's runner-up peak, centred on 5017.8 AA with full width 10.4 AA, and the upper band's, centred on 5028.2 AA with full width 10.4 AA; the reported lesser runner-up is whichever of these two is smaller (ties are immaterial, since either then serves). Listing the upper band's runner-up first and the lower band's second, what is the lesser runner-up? 31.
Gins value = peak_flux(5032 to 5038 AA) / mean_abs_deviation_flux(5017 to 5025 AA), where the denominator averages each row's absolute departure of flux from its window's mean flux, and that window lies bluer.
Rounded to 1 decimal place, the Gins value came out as 12.5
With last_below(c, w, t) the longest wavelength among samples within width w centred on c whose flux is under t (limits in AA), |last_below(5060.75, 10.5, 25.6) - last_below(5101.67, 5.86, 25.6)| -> 37.5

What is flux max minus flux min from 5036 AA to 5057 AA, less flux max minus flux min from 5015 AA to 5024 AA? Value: 3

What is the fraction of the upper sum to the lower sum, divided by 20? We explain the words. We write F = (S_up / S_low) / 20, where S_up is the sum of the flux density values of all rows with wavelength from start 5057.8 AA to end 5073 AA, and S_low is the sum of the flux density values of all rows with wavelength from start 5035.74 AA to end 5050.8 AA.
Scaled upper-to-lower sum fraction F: 0.047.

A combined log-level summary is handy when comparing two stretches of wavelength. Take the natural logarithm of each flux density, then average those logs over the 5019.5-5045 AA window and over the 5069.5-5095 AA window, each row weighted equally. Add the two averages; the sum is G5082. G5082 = 6.55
